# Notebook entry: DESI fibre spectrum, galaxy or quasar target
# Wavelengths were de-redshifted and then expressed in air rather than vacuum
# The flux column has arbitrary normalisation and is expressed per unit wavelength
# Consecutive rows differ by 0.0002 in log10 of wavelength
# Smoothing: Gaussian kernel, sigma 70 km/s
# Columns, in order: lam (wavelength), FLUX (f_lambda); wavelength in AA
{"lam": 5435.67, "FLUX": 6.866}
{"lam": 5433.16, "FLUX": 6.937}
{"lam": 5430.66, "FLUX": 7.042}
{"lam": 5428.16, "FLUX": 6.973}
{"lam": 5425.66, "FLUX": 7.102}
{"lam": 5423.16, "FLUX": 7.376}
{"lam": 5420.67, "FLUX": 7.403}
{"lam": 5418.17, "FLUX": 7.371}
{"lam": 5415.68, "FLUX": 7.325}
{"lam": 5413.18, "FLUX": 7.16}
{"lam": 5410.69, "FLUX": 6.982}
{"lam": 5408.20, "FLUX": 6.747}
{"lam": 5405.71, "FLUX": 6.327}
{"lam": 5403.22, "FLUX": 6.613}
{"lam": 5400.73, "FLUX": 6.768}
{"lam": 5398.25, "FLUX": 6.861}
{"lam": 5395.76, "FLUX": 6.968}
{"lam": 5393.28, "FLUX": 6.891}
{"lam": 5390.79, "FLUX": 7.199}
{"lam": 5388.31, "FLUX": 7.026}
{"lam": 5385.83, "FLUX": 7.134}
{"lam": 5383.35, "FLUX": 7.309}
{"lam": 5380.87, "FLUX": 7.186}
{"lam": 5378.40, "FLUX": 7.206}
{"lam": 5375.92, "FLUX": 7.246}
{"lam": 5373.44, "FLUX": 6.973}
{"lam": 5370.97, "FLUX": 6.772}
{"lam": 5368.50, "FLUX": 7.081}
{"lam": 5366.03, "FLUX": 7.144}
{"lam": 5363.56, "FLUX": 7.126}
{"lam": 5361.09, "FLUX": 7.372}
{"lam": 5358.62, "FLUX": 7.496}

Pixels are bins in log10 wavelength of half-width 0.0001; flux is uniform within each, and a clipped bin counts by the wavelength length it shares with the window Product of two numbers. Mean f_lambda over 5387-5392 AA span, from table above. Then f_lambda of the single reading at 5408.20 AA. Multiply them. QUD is 48.0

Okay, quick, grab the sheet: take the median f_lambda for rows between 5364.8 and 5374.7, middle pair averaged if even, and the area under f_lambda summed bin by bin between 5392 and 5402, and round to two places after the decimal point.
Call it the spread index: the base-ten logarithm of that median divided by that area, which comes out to -0.99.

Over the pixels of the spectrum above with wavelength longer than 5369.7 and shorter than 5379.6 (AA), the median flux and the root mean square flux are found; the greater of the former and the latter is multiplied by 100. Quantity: 709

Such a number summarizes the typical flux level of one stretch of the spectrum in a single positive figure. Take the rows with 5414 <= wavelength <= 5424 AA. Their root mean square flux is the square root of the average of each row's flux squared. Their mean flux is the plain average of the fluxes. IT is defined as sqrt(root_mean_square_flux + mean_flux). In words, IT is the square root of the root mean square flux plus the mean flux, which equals 3.84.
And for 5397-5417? 3.70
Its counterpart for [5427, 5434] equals 3.74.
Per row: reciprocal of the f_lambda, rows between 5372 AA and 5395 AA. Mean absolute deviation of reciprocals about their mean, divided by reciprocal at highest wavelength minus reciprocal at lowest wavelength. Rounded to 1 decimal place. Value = 1.3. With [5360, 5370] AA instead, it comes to 0.3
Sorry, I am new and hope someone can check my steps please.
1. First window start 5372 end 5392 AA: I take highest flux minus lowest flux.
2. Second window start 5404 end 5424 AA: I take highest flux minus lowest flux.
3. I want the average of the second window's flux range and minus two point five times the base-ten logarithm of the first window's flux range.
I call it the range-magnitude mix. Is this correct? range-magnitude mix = 1.13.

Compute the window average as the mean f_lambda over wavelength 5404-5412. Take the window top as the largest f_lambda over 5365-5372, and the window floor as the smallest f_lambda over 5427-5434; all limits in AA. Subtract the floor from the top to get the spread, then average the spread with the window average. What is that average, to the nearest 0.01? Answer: 3.45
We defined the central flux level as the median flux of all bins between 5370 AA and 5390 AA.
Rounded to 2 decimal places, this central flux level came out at 7.16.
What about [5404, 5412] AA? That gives 6.75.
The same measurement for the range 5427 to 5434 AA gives 6.97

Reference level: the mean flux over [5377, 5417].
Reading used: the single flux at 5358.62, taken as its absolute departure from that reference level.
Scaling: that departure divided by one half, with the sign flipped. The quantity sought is -1.0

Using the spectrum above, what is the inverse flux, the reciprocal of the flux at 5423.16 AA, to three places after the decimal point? 0.136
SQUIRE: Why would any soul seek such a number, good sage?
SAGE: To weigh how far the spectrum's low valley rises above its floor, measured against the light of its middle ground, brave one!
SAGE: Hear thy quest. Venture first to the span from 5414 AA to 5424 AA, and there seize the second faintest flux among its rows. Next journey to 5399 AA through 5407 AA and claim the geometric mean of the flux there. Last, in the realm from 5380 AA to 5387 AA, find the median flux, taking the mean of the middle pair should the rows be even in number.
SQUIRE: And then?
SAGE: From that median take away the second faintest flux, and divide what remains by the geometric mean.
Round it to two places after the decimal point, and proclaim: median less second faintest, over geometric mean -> -0.03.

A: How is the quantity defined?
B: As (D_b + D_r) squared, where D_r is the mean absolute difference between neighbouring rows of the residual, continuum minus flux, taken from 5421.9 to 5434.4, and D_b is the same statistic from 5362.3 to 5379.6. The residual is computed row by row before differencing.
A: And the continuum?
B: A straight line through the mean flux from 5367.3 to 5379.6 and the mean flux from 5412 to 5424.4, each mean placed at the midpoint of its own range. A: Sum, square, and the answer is 0.09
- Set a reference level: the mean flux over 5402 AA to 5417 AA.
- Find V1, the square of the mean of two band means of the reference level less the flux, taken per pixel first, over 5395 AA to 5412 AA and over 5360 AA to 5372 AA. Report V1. 0.004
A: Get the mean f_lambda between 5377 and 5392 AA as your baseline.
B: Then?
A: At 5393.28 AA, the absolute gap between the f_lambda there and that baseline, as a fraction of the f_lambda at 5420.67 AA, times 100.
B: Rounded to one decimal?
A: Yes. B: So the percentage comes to 3.9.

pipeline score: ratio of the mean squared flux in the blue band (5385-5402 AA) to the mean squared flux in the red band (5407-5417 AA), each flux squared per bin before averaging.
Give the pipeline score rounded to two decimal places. 0.98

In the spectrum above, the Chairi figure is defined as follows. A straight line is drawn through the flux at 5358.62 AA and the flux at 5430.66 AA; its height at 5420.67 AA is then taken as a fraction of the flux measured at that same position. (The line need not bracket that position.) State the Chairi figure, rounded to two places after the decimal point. 0.96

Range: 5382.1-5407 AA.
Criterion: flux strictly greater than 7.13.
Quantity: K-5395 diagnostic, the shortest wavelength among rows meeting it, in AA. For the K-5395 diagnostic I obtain 5383.35 AA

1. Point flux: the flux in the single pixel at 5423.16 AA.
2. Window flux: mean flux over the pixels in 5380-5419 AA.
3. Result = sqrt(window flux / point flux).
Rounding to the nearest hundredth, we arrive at 0.97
